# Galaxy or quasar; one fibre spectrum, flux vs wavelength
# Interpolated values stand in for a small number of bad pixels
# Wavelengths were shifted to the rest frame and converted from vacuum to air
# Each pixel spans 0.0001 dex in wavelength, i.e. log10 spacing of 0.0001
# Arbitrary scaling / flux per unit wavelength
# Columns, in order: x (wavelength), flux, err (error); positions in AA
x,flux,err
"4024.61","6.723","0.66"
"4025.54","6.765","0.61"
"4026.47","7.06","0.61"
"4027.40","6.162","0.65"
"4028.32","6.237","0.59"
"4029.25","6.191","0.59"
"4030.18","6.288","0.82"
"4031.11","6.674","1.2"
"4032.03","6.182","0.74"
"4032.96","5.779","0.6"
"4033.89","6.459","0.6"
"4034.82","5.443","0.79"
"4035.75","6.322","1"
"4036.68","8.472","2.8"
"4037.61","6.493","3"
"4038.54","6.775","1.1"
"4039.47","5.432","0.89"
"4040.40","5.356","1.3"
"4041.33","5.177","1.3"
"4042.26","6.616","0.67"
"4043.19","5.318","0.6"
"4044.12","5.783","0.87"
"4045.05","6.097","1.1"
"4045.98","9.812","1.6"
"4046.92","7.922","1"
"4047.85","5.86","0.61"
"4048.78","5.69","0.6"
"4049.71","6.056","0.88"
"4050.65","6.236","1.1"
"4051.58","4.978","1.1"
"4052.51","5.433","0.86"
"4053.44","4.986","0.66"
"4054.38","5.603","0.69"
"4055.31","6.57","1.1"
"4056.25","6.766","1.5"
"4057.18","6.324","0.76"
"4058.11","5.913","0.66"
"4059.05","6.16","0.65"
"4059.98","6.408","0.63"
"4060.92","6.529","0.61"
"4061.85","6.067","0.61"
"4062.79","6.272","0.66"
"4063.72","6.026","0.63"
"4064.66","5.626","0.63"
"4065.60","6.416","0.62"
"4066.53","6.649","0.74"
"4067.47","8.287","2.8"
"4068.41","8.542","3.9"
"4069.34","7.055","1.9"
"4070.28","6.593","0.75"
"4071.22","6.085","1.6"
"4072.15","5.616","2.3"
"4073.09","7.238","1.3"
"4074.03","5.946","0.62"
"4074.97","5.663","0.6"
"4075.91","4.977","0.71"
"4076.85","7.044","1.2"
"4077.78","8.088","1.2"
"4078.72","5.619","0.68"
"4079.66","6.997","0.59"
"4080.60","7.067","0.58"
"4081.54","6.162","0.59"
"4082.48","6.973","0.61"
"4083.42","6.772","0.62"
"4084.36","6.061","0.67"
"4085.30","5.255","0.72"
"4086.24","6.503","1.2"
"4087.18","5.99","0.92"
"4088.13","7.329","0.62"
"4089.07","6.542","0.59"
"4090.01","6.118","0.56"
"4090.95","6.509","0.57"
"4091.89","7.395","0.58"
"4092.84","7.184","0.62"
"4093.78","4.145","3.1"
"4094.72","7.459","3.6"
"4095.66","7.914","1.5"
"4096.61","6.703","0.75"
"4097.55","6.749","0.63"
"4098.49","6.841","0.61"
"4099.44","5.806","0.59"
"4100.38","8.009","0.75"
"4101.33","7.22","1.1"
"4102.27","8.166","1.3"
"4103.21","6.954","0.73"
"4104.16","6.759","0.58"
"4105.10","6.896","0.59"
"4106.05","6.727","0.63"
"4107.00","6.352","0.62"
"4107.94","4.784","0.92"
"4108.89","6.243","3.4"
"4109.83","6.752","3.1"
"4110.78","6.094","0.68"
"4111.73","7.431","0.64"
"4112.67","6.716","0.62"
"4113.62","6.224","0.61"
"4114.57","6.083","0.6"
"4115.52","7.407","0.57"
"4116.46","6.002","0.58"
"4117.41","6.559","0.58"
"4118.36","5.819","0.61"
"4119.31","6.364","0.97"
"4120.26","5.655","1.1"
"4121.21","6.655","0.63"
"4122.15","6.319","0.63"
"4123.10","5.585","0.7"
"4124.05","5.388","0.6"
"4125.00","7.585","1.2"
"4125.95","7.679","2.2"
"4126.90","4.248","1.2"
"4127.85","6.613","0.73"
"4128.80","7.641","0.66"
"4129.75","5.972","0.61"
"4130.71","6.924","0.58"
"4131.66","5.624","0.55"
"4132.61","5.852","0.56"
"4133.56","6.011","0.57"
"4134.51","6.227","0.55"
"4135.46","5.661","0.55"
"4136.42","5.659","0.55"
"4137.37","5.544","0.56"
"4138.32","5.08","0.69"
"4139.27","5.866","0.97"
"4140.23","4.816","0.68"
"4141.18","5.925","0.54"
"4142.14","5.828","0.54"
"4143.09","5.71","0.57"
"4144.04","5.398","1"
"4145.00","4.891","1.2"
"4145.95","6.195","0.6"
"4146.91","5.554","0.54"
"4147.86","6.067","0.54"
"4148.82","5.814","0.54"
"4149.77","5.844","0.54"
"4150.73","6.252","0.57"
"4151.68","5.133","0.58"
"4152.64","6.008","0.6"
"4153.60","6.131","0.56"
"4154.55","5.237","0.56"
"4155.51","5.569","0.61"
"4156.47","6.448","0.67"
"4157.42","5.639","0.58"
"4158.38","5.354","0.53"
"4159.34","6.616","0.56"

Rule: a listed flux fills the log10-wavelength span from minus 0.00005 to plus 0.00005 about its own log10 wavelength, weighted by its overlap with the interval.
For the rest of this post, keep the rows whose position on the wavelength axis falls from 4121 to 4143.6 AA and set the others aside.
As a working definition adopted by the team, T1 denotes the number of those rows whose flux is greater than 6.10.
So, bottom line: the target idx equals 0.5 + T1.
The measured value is 8.5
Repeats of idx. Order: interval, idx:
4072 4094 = 15.5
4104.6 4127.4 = 15.5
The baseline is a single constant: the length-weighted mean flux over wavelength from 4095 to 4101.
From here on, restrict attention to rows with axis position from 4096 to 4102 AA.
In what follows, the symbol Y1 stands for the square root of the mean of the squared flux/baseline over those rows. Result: 0.99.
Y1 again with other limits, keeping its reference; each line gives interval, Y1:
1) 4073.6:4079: 0.90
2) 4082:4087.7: 0.90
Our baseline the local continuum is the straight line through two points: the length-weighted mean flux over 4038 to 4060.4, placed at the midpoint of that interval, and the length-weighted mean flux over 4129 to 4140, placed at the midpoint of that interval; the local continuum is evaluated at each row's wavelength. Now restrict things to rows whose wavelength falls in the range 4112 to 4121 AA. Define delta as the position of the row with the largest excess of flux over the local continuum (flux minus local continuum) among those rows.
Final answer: 4115.52 AA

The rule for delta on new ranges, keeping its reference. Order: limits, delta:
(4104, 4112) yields 4111.73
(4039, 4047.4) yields 4045.98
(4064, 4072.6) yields 4068.41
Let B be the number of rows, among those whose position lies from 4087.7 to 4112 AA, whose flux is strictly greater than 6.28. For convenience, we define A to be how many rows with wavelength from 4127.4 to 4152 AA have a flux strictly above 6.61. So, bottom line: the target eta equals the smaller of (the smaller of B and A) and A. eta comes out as 3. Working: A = 3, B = 20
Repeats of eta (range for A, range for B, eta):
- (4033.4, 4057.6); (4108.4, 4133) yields 6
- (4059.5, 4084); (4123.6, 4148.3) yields 5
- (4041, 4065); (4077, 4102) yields 4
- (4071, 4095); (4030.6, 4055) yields 9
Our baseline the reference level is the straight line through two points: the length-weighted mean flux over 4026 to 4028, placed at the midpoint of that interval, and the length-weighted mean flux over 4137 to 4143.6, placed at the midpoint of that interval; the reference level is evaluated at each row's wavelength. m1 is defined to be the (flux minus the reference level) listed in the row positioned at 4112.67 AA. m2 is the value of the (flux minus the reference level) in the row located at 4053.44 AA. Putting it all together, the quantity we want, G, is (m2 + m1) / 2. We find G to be -0.2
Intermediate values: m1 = 0.92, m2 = -1.4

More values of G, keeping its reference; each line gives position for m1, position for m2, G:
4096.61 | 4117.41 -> 0.8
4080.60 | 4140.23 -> 0.1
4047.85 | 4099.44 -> -0.3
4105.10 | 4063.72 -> 0.4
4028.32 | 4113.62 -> 0.0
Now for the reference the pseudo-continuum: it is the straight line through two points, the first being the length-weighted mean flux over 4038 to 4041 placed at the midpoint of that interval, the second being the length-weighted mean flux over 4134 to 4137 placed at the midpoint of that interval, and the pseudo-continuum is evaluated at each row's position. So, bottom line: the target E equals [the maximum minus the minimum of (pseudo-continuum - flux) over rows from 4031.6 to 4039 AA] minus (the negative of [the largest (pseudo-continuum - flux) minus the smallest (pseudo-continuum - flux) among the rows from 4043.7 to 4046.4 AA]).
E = 7.1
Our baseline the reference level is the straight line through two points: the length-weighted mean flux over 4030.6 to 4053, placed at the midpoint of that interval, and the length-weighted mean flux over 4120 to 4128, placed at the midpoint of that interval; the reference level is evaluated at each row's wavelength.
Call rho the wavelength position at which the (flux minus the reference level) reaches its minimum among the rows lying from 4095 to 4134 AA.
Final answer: 4126.90 AA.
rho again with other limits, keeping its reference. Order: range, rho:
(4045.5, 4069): 4051.58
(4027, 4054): 4051.58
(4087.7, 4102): 4093.78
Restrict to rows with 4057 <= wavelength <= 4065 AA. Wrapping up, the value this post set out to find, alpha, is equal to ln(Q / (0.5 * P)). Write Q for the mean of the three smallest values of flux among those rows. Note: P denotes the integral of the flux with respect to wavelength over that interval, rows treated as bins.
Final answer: -1.4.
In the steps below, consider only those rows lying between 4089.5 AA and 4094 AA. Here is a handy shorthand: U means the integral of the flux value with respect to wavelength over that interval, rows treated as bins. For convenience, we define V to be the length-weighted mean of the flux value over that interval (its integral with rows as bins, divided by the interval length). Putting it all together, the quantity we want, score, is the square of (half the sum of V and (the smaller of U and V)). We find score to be 40.9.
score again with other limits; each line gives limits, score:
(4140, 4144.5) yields 31.2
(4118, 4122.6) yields 38.2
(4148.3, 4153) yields 33.7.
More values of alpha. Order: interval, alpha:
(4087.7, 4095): -1.5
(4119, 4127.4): -1.6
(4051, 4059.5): -1.6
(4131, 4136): -1.0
